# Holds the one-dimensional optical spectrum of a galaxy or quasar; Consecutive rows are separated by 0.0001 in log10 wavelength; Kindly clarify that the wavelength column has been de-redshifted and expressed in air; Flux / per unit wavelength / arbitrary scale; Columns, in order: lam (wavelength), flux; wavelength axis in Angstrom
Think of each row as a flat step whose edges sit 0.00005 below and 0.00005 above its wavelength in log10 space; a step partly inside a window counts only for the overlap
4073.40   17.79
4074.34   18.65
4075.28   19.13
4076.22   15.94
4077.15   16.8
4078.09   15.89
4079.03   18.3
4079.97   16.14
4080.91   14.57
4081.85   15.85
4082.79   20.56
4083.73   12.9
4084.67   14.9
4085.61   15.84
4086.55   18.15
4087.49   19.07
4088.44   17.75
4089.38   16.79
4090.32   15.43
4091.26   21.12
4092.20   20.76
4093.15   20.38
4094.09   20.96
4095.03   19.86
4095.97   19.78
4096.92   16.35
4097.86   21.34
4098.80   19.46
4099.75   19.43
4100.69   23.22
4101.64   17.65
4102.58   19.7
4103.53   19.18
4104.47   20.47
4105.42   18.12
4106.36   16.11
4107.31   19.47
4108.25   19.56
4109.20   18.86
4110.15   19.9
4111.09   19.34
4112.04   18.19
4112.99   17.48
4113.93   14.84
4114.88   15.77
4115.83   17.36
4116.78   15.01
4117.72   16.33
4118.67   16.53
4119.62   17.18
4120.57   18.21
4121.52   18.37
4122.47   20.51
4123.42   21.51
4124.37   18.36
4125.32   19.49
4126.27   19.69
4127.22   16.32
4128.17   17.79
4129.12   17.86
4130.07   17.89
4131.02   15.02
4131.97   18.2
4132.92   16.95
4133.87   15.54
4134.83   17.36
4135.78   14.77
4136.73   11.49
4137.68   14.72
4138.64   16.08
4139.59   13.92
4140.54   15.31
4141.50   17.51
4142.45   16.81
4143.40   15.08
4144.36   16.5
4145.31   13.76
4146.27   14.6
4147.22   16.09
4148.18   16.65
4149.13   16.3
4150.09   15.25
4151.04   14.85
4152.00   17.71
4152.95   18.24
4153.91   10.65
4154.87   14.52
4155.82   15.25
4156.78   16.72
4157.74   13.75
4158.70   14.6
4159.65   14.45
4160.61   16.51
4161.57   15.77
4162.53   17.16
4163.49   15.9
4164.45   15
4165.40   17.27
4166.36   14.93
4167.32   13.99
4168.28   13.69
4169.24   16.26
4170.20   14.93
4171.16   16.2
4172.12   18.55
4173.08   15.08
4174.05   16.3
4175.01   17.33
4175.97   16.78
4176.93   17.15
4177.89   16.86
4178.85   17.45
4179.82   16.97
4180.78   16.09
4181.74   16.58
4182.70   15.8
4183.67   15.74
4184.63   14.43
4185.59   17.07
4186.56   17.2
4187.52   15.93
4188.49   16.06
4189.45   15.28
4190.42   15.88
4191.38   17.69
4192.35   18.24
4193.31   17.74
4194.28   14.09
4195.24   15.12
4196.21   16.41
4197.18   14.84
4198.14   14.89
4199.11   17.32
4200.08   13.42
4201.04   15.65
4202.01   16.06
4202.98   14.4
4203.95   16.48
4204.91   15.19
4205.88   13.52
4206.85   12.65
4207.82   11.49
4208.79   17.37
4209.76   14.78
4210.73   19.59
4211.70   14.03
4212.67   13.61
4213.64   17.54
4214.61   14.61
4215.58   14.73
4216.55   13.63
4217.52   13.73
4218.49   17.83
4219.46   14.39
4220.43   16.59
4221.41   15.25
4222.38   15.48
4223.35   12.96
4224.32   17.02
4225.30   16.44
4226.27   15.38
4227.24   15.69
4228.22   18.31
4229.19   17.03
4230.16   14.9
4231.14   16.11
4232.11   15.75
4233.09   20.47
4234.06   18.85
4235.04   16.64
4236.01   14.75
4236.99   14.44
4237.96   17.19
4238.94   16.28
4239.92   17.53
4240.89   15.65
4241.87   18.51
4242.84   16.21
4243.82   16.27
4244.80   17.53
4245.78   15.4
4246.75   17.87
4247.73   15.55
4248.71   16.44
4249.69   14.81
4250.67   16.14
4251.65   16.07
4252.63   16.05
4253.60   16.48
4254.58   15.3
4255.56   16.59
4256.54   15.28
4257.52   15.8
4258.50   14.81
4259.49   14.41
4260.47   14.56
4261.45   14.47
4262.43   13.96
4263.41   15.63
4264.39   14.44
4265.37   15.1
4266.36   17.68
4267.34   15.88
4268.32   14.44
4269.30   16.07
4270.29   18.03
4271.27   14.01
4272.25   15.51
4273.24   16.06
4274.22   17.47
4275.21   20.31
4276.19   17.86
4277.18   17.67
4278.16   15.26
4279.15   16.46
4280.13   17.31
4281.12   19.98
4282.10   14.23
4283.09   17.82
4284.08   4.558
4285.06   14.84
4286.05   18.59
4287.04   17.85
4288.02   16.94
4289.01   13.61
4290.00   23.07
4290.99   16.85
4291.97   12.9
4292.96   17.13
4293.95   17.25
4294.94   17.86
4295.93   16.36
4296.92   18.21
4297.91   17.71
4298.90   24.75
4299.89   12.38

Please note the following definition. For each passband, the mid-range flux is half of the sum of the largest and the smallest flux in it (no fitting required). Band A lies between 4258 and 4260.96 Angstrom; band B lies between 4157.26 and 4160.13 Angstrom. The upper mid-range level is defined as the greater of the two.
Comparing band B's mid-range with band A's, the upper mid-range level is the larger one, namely 14.6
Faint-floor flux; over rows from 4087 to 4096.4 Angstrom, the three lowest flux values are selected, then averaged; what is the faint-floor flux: 16.7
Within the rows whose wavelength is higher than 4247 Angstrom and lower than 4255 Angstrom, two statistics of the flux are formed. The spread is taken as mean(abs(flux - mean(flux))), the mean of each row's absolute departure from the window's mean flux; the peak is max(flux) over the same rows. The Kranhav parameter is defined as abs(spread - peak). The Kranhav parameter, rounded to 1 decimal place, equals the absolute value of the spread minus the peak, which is 16.0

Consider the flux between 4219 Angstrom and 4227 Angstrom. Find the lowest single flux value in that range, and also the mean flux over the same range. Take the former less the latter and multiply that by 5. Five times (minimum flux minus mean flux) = -12.4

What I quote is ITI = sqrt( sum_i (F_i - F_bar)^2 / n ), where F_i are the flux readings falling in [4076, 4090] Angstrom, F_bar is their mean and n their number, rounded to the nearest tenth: 1.9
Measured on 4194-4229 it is 1.7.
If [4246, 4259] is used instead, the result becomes 0.8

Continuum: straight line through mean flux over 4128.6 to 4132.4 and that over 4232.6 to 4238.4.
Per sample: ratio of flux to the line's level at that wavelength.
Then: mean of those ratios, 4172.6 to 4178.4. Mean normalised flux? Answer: 0.97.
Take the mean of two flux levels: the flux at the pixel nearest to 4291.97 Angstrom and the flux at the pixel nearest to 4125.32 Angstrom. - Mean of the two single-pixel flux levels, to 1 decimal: 16.2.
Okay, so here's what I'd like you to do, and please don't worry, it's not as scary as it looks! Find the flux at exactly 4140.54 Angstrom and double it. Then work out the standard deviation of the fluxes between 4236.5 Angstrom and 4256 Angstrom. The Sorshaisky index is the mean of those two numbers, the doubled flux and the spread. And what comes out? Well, 15.8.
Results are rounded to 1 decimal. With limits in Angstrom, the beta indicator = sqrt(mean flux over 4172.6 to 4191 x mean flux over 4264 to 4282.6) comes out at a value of 16.4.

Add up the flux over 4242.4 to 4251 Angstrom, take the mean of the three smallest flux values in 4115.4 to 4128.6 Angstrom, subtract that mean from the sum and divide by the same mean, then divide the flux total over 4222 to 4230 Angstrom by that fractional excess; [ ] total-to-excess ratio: 16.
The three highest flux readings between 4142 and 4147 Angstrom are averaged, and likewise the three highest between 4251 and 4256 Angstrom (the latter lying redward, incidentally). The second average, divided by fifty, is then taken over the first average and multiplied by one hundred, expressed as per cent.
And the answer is 2.0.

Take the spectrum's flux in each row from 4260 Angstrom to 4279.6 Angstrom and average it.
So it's 16.0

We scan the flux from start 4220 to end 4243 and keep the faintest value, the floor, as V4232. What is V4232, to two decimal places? 12.96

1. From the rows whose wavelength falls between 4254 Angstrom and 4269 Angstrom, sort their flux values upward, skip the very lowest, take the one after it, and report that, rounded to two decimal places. 14.41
